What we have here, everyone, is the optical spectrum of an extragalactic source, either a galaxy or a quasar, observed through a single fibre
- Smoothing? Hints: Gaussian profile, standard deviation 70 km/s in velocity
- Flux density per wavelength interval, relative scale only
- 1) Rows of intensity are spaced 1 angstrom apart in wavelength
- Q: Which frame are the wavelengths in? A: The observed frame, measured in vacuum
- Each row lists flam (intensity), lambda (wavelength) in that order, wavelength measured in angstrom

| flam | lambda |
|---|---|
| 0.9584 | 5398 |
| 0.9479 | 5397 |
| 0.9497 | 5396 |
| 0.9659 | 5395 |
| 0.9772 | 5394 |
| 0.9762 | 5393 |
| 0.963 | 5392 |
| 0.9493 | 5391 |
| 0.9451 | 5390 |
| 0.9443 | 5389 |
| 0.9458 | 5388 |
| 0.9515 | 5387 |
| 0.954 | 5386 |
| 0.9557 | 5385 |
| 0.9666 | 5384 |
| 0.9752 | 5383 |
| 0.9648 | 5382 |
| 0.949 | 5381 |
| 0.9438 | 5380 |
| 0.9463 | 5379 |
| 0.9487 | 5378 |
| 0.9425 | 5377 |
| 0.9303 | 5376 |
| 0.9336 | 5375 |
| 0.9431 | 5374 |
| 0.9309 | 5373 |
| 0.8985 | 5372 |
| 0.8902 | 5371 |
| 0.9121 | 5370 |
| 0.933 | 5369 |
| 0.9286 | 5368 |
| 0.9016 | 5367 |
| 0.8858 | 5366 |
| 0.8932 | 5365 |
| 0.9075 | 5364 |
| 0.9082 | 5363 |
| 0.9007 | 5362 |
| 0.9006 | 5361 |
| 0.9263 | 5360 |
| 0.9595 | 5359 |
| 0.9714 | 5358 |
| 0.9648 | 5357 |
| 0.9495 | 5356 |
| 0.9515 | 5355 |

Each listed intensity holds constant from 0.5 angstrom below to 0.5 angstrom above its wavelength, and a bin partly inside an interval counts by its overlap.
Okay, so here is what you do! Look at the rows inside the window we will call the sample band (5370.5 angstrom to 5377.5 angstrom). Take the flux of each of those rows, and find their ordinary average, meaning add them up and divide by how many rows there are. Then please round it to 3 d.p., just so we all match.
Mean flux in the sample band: 0.924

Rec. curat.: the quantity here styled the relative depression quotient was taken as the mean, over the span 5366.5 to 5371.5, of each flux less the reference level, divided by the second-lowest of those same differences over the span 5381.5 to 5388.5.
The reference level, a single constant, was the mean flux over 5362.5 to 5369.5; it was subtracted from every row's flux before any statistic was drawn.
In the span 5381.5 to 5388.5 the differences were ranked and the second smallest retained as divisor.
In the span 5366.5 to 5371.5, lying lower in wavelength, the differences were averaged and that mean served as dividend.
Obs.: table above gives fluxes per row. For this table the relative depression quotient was 0.11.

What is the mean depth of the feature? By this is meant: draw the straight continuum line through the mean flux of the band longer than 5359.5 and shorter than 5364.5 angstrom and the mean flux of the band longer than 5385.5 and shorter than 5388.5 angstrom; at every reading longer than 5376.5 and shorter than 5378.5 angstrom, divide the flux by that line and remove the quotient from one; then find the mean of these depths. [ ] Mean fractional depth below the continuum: -0.012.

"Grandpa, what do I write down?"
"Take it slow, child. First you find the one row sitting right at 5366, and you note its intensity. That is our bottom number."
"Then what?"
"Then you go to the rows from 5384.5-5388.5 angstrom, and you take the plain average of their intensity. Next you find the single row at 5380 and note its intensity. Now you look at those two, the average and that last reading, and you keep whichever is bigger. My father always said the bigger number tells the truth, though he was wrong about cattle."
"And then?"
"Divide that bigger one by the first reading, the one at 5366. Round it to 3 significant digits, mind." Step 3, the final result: 1.07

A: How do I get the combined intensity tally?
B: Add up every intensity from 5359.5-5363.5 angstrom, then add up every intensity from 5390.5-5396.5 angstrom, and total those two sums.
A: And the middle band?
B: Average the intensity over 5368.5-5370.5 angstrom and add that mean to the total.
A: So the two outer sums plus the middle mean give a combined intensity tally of 10.3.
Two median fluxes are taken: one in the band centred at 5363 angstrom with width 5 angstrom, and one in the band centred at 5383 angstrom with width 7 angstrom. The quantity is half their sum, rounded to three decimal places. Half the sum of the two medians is 0.928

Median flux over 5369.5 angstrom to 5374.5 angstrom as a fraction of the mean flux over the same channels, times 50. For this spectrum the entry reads 49.8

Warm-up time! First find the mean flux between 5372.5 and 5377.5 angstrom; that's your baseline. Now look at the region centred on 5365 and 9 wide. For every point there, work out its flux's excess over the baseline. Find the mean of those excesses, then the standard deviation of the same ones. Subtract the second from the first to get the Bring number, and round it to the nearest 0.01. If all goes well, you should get -0.04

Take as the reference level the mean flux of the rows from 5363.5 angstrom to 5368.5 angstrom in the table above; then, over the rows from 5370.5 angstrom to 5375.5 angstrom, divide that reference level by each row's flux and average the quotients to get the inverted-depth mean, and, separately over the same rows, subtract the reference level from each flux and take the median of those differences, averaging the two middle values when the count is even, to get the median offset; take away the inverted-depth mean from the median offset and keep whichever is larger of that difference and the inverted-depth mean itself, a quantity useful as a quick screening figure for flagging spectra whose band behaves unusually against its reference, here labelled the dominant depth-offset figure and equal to 0.983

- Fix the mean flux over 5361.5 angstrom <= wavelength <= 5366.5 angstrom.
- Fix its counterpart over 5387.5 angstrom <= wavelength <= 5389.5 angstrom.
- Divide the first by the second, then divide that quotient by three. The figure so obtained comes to 0.317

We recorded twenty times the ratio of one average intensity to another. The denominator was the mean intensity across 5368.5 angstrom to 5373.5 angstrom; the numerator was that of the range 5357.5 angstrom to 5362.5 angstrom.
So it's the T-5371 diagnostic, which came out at 20.4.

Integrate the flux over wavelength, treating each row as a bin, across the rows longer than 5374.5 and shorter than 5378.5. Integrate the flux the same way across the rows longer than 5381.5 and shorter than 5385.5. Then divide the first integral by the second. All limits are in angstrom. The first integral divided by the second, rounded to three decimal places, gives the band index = 0.972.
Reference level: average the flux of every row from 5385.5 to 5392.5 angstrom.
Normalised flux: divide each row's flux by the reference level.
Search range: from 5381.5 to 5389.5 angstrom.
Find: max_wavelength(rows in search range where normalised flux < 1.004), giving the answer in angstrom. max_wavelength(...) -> 5389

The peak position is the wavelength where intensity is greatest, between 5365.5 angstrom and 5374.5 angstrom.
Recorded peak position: 5374 angstrom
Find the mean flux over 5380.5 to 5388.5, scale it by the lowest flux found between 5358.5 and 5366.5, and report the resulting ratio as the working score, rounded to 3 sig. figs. 1.08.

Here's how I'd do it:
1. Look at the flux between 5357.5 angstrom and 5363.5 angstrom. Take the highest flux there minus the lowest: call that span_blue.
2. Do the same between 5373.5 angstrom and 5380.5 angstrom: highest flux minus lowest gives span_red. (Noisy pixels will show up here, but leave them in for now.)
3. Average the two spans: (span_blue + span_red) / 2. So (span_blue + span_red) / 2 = 0.045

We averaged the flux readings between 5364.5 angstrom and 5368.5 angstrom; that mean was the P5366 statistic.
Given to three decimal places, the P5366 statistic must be 0.902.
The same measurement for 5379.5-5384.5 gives 0.960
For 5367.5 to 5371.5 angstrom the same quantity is 0.916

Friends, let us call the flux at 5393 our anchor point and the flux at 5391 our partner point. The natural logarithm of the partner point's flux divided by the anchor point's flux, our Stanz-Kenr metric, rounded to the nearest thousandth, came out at -0.028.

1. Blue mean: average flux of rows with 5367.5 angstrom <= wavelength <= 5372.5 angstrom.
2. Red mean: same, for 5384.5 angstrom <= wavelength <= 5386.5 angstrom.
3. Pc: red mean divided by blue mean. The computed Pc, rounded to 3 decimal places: 1.046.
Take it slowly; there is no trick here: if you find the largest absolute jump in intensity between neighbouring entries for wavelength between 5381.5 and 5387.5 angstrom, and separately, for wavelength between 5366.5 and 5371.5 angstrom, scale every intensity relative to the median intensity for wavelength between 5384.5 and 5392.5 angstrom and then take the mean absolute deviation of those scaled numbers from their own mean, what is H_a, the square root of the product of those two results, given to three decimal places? 0.013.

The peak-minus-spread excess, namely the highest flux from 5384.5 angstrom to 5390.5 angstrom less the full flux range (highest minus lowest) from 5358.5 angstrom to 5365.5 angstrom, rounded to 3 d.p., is 0.889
